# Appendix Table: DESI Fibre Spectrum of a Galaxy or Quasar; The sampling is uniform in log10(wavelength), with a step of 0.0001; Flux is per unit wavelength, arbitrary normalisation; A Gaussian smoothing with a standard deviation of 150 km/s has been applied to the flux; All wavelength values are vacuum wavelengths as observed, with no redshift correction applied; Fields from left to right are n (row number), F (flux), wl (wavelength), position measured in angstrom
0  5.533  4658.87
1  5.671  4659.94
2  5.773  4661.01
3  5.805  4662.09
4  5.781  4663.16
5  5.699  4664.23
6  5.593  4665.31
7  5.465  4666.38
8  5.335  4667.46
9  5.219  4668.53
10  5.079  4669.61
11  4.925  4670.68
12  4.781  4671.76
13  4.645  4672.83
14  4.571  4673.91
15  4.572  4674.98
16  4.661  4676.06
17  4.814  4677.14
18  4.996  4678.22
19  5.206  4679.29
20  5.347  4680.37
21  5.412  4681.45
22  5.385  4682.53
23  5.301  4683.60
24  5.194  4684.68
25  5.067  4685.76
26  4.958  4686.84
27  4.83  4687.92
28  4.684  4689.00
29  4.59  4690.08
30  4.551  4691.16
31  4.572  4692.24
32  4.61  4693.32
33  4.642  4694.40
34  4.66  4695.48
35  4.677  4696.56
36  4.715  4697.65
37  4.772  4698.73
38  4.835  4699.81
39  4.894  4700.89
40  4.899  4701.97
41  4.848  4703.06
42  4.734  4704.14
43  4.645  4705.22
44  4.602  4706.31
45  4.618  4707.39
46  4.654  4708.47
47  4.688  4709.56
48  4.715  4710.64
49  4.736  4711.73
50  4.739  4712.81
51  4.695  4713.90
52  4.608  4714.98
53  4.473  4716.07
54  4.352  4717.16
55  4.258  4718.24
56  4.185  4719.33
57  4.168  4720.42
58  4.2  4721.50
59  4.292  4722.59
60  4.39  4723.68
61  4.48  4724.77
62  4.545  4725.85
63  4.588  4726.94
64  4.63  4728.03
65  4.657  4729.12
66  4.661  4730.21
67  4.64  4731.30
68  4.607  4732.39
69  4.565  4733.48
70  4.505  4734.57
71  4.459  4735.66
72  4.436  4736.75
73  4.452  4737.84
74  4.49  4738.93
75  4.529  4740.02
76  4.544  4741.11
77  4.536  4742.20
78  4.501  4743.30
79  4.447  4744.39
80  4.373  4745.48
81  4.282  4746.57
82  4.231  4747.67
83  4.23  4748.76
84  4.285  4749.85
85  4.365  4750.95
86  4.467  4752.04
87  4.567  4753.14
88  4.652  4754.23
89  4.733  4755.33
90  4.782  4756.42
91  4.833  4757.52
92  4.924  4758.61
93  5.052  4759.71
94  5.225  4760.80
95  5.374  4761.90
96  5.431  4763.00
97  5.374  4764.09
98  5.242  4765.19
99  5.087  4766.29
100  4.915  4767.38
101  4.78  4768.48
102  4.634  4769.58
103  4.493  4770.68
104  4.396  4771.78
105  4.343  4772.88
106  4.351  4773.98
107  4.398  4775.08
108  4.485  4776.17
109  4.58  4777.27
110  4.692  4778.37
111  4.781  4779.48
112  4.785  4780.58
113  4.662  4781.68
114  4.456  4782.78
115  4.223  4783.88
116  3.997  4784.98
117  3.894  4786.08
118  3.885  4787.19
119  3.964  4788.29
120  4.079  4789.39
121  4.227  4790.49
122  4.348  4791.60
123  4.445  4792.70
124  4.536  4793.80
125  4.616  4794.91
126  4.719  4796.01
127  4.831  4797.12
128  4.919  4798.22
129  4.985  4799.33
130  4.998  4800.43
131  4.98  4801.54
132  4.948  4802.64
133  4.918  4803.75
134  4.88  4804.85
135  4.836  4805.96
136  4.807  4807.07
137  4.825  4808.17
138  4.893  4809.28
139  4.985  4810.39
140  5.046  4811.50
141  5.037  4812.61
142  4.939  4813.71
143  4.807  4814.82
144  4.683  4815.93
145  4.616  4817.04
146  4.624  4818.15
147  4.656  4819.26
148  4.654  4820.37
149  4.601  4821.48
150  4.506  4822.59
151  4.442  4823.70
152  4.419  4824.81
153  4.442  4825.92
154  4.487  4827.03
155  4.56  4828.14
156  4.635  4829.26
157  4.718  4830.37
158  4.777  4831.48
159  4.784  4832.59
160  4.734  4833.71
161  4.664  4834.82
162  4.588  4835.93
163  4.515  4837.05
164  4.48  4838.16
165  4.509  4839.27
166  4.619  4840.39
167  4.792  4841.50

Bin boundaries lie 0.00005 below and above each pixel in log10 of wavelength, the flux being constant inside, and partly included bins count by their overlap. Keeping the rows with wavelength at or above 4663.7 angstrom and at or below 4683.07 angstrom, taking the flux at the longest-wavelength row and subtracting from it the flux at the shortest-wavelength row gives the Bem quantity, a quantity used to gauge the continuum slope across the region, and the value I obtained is -0.31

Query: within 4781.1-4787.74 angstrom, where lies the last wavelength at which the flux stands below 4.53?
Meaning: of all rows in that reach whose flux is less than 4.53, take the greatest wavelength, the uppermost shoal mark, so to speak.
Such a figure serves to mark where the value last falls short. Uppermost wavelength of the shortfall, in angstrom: 4787.19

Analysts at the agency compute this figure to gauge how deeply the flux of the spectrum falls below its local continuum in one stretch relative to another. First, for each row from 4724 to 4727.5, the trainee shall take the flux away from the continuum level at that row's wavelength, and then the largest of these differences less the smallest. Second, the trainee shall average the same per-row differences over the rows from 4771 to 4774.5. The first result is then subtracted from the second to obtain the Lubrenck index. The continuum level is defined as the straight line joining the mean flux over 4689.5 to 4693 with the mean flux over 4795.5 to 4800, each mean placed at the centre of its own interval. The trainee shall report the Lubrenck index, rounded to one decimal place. 0.3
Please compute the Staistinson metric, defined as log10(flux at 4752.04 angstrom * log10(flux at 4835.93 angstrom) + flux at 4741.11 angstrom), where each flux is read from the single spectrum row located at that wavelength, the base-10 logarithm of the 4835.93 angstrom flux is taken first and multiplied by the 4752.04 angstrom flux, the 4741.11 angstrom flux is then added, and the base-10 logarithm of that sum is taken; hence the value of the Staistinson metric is 0.88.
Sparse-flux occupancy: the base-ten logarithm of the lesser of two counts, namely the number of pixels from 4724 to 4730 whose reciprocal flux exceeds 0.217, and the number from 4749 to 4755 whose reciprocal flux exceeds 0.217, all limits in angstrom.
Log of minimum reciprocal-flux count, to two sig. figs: 0.48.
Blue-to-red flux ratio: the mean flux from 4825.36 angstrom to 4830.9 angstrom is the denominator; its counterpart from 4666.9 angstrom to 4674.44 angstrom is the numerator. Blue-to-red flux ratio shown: 1.08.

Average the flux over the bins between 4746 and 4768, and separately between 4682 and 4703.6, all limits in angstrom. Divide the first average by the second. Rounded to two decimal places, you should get 0.99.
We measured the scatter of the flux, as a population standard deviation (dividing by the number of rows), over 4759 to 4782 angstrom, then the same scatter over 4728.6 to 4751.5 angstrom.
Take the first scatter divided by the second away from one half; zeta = -2.2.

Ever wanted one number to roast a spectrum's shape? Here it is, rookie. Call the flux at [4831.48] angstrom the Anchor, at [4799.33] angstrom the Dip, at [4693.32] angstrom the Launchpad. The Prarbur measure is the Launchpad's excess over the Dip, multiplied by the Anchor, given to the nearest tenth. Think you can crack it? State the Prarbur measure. -1.8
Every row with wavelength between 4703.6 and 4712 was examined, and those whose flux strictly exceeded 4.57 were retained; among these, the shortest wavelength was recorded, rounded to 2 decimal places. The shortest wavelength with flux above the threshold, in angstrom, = 4704.14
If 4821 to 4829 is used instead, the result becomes 4821.48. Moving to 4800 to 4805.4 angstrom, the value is 4800.43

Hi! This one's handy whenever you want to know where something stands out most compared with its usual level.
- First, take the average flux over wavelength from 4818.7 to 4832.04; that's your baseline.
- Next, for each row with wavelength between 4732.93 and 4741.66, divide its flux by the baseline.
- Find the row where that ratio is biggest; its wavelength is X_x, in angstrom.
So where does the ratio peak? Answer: 4733.48 angstrom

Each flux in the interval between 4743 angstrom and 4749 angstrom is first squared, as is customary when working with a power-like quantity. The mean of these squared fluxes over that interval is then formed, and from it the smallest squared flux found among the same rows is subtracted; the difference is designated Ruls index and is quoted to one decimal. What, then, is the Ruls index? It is 1.0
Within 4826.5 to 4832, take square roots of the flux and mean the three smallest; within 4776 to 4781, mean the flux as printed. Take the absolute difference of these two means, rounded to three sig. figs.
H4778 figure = 2.53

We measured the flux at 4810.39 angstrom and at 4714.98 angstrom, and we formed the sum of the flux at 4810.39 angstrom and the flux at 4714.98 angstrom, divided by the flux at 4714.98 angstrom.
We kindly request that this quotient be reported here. 2.08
